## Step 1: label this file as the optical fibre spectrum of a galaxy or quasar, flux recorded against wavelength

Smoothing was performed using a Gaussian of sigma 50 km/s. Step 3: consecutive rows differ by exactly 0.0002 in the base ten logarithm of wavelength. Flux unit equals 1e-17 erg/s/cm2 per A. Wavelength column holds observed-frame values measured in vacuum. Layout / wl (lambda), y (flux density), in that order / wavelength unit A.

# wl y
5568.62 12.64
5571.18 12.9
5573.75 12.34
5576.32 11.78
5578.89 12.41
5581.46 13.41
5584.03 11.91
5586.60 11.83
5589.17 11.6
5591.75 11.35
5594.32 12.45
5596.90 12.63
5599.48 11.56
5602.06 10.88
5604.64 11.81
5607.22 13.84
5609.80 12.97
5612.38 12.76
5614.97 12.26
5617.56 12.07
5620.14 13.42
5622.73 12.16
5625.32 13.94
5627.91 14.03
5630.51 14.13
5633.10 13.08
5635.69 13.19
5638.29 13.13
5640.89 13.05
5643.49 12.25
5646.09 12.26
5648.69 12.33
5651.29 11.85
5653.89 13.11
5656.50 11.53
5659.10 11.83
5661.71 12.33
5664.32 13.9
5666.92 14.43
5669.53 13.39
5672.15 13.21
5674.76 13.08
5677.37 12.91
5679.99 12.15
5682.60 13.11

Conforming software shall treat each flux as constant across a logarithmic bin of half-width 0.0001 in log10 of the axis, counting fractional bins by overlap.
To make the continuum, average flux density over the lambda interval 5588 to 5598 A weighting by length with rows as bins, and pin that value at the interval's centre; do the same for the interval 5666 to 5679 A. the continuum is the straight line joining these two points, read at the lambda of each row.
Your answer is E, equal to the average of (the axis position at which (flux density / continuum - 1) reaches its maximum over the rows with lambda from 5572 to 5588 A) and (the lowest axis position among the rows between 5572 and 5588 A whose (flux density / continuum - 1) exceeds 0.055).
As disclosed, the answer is 5577.6 A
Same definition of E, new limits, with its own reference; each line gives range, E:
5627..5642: 5629.2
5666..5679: 5666.9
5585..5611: 5607.2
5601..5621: 5607.2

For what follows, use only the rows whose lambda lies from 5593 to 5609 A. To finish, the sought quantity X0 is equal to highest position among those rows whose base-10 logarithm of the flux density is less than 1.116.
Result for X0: 5604.64 A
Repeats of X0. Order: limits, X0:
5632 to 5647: 5646.09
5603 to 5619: 5617.56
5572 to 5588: 5586.60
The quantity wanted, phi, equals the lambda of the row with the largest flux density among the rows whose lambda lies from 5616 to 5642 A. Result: 5630.51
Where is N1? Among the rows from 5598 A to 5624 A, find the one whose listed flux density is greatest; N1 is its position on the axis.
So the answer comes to 5607.22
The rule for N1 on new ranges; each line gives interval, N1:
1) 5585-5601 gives 5596.90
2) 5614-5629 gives 5627.91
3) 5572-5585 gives 5581.46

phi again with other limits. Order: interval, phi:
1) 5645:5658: 5653.89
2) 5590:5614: 5607.22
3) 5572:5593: 5581.46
